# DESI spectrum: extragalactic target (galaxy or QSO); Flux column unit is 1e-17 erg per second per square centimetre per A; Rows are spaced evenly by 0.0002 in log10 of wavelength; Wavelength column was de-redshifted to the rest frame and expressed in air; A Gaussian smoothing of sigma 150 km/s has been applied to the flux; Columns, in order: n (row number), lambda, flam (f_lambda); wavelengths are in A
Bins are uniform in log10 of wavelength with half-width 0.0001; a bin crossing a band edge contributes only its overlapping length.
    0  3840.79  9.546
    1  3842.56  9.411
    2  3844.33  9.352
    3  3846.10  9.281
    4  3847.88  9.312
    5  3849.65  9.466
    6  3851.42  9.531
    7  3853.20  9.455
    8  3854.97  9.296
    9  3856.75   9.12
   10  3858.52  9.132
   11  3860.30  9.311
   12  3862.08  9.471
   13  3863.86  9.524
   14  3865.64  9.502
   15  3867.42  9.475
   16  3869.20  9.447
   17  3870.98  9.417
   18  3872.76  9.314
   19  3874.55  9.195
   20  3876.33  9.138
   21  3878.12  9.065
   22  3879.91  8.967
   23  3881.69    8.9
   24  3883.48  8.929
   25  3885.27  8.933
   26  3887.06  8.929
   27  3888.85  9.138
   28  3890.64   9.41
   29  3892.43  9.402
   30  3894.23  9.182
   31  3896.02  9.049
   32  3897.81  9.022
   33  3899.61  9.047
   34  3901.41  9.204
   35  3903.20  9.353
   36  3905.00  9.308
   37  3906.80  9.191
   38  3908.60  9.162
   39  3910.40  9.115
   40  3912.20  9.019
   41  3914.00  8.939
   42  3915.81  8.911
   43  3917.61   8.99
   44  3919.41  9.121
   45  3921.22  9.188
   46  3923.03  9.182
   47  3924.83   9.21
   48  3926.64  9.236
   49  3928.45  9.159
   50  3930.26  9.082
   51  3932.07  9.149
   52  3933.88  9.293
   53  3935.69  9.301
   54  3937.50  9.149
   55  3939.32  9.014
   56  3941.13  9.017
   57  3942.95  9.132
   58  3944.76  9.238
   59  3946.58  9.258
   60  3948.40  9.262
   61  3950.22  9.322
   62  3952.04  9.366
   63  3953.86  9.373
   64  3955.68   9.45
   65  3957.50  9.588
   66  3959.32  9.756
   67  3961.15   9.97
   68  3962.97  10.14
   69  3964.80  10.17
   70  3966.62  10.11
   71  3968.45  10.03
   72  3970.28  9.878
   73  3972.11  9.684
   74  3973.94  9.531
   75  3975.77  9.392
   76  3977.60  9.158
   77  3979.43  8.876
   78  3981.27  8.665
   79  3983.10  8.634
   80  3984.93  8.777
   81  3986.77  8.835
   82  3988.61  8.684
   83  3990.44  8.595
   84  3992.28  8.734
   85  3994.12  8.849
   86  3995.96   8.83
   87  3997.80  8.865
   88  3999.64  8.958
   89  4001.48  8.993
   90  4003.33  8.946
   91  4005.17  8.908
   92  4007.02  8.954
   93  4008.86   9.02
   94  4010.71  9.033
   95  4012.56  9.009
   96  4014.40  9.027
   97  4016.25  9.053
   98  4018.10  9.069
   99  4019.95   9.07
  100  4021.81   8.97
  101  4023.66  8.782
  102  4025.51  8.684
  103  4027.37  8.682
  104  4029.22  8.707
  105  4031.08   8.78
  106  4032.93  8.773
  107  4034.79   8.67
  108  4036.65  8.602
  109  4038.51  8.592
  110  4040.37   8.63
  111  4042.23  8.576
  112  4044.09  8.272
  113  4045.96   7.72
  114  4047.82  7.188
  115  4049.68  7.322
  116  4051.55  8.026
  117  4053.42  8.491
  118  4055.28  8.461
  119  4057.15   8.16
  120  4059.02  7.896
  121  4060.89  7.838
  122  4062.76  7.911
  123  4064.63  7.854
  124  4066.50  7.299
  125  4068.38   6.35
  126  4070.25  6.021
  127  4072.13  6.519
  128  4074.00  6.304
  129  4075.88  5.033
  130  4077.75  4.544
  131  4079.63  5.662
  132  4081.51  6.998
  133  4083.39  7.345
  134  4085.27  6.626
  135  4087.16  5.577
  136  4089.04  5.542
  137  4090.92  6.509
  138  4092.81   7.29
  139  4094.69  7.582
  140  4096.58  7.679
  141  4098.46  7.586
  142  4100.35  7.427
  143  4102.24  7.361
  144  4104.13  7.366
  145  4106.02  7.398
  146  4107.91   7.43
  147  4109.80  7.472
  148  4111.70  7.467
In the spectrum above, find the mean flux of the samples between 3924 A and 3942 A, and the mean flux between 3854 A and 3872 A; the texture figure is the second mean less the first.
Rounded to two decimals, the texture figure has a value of 0.21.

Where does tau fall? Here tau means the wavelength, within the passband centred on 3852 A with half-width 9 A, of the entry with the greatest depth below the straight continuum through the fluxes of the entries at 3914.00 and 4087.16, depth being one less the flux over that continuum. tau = 3846.10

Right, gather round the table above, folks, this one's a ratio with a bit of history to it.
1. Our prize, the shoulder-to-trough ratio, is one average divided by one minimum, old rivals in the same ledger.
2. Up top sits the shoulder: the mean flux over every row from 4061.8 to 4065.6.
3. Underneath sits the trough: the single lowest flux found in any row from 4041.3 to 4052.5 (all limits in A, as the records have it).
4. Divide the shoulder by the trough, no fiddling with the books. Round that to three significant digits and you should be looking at 1.10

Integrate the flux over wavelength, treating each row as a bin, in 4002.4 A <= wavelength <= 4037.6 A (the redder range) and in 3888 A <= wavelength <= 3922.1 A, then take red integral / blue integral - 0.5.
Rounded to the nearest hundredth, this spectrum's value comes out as 0.50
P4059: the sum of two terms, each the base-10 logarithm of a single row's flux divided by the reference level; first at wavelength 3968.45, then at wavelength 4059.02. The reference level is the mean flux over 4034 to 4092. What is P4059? 0.18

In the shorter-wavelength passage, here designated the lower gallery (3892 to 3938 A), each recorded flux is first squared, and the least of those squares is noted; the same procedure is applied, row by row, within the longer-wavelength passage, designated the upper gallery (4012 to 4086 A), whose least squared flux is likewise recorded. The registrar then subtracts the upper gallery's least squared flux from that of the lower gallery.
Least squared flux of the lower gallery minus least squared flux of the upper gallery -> 59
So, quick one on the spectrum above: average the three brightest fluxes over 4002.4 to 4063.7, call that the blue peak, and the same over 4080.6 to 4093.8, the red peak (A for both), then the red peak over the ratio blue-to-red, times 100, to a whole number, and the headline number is 574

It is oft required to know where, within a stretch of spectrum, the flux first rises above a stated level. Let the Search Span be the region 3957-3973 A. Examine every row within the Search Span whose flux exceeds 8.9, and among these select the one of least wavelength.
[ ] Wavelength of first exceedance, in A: 3957.50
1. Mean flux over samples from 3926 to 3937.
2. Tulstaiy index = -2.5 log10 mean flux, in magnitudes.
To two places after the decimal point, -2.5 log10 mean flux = -2.41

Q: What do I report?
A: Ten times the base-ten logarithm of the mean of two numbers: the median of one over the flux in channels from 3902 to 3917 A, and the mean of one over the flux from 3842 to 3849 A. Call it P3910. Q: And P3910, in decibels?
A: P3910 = -9.66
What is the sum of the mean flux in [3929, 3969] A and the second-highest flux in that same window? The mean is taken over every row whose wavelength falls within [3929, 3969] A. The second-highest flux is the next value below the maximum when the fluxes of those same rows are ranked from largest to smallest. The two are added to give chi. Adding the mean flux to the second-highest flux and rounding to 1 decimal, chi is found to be 19.6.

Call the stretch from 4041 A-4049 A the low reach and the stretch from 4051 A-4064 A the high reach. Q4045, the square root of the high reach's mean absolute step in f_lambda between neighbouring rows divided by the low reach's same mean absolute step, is 0.66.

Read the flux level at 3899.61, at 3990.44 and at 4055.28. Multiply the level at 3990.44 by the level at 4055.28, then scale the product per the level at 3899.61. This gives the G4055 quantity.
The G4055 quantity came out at 8.0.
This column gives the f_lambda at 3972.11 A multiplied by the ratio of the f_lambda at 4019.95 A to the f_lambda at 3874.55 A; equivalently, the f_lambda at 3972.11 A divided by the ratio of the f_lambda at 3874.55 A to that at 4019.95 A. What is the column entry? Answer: 9.6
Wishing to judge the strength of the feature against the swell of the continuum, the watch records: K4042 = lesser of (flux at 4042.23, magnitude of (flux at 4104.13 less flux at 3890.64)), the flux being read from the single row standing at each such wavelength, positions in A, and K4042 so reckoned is 2.0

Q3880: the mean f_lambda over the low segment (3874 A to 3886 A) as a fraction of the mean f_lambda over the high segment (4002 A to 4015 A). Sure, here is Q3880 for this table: 1.00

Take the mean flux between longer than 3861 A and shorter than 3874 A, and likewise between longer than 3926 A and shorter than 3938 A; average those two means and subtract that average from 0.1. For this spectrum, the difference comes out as -9.22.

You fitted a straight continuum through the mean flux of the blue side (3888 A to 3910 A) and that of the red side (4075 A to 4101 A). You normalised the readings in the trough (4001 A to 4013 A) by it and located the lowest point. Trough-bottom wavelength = 4005.17 A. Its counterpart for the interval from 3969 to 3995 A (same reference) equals 3983.10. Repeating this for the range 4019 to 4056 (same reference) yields 4047.82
